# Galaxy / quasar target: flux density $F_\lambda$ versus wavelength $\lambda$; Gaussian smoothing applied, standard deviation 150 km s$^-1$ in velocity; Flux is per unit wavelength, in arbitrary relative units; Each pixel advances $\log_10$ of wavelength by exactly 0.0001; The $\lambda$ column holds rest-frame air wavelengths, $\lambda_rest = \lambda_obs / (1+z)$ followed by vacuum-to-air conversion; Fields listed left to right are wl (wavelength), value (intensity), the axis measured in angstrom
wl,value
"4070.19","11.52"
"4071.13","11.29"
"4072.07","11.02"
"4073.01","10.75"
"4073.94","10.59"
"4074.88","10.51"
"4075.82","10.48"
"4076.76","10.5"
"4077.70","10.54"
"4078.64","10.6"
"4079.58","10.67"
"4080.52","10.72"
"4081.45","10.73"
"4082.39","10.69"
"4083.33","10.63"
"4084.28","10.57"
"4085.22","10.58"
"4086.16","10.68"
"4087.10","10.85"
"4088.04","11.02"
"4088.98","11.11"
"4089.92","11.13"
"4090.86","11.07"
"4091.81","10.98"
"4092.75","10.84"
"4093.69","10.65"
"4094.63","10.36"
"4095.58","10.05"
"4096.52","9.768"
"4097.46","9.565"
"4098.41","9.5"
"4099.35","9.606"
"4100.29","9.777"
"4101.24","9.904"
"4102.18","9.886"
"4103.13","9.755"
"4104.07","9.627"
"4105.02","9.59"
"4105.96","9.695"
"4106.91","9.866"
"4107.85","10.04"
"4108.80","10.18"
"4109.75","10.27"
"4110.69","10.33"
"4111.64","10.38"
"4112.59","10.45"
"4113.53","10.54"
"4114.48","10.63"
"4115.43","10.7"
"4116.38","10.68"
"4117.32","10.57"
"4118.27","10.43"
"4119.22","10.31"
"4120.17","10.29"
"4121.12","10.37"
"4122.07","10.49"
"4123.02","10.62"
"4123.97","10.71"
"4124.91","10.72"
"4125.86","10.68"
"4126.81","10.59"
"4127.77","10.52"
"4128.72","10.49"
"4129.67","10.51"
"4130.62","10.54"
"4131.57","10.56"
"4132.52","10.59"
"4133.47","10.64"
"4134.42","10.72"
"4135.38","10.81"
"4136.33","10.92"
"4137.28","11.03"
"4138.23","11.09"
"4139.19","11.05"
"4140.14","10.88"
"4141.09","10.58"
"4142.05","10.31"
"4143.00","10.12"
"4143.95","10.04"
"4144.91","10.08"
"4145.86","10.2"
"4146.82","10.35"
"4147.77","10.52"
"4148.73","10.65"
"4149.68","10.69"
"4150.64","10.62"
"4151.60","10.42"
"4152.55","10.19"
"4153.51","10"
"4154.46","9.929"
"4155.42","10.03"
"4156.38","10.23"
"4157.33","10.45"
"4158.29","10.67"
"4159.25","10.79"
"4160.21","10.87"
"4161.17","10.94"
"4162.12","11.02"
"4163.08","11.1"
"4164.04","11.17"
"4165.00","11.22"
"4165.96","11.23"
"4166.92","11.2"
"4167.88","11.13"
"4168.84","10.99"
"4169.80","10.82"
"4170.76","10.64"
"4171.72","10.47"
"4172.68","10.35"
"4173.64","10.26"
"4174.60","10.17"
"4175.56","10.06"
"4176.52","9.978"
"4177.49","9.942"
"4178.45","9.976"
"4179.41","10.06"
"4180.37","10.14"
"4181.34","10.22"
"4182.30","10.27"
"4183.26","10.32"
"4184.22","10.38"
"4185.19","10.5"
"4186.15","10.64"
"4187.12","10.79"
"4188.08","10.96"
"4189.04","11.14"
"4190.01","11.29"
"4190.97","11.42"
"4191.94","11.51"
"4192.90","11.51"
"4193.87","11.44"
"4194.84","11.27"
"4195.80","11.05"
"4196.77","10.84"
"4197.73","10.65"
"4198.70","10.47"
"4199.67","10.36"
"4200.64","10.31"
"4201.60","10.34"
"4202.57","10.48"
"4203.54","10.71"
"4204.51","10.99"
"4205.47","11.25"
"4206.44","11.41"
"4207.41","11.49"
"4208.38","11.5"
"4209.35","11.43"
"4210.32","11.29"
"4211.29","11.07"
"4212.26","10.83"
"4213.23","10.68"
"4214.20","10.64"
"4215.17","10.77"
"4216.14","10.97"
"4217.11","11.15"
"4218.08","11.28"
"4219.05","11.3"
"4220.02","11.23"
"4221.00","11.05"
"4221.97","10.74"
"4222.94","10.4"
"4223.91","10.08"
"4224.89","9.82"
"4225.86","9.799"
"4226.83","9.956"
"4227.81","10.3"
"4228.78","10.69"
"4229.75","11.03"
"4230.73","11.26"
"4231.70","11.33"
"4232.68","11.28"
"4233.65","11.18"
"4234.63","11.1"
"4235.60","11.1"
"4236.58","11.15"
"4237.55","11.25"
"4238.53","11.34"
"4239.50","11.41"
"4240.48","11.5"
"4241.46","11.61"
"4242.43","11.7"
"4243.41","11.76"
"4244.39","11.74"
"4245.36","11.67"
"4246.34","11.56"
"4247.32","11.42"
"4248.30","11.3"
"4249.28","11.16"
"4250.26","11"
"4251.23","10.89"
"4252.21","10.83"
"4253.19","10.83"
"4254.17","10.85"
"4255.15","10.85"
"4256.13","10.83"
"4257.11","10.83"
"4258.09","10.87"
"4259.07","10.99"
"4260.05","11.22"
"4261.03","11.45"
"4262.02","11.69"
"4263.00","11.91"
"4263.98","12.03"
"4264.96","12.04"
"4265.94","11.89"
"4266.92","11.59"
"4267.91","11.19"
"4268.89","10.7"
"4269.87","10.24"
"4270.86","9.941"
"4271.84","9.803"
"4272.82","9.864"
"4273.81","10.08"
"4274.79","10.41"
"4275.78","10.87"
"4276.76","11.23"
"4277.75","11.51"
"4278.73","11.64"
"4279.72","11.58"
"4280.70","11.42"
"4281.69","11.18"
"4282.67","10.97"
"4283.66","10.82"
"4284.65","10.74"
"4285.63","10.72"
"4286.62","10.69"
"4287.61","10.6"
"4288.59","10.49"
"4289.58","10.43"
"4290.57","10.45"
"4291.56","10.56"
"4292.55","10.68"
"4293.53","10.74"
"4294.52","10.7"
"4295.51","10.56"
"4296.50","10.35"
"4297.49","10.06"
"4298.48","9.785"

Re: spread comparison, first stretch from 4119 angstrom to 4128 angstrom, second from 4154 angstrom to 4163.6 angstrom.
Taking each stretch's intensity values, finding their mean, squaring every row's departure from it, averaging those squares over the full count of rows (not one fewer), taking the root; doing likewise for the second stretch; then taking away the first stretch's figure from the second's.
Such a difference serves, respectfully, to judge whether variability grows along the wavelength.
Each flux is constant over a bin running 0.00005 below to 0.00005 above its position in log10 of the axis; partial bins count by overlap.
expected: 0.25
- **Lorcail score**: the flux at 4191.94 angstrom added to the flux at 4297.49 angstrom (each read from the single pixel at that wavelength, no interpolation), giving 21.6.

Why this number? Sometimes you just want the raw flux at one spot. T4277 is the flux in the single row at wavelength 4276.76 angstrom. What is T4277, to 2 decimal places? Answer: 11.23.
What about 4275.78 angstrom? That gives 10.87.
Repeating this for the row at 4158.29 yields 10.67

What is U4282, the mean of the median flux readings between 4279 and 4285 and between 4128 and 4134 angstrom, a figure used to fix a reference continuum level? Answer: 10.8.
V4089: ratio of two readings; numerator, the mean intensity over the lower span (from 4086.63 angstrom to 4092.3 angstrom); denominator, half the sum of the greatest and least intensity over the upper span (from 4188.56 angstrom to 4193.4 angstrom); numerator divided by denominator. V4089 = 0.974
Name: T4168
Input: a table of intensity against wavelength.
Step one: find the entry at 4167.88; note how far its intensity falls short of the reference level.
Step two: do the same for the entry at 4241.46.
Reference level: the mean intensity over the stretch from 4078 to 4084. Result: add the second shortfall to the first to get -1.4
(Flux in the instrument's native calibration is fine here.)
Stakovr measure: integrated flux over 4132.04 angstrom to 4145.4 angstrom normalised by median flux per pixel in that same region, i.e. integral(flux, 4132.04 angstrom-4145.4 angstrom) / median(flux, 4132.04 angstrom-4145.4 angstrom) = 13.3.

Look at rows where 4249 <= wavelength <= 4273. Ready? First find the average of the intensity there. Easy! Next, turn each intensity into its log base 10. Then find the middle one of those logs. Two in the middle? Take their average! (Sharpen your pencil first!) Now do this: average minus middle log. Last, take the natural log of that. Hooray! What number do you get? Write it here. 2.30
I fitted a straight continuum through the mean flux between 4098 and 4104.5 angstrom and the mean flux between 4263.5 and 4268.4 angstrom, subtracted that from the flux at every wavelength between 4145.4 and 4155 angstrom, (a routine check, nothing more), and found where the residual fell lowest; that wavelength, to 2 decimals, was 4154.46 angstrom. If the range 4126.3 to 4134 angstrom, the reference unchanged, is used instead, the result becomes 4128.72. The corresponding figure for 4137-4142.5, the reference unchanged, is 4142.05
